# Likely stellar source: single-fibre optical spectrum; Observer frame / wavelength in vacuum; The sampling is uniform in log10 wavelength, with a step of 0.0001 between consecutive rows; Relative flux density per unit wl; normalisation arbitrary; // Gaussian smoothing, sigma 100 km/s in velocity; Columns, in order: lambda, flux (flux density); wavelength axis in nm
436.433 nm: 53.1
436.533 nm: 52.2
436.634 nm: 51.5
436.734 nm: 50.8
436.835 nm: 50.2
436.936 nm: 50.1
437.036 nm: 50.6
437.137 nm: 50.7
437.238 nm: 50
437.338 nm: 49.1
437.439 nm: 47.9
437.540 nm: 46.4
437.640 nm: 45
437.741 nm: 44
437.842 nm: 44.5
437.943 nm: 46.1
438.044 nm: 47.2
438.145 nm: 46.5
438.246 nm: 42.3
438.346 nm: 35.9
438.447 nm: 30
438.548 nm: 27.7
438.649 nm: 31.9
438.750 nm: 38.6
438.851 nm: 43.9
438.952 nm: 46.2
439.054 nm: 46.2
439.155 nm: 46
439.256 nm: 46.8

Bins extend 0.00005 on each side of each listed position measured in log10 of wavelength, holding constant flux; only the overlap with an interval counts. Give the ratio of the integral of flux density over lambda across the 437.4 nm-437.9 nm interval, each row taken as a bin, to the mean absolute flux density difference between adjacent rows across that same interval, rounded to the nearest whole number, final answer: 21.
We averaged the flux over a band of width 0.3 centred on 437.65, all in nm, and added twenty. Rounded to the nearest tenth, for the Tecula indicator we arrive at 65.1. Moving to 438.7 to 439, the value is 62.9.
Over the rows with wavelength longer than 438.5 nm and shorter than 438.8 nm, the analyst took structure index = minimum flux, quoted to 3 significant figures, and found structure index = 27.7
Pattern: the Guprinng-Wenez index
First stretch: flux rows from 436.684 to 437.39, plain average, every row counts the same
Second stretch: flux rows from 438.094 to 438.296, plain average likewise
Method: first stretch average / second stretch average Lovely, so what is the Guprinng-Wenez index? 1.13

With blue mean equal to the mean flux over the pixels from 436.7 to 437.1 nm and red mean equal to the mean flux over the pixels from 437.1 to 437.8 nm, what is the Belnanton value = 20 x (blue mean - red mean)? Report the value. 57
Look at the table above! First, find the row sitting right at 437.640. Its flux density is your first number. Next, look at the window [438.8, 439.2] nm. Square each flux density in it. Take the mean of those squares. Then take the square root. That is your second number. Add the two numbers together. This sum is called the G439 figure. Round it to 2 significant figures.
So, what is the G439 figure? 91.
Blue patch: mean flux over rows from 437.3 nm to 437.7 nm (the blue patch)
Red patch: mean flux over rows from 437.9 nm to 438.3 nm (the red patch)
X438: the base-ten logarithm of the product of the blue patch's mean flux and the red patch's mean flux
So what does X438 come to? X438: 3.33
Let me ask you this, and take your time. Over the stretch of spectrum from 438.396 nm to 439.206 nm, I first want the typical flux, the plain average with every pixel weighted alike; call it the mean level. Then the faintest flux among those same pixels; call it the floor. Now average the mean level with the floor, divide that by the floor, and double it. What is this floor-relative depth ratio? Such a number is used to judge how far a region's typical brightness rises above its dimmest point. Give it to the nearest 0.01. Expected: 2.40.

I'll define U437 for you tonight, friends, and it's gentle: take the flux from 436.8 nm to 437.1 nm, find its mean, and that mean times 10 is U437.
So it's 503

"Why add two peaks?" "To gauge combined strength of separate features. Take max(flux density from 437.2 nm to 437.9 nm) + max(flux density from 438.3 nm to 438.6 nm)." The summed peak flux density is 85.9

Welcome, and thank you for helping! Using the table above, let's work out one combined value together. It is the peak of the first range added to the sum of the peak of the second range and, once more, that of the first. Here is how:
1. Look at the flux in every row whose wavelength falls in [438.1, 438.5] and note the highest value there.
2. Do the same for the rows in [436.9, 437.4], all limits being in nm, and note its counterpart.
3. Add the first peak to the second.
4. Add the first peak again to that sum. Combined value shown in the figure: 144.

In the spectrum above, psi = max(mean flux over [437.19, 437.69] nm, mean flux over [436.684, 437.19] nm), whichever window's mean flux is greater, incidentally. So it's 50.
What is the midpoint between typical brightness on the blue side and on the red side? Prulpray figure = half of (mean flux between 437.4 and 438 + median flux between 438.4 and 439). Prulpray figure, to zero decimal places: 40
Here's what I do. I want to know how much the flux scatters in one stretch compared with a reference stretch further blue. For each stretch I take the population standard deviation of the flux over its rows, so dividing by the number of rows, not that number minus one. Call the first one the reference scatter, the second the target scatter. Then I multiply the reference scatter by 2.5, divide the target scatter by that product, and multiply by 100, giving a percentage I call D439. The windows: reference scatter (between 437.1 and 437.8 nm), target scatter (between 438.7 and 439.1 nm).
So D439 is 53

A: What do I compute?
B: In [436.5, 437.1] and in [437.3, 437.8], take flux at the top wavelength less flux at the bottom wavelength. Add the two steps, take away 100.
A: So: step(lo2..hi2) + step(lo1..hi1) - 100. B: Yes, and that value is -107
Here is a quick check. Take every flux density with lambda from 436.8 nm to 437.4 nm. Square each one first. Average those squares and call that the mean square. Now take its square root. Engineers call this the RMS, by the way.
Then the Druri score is 50.1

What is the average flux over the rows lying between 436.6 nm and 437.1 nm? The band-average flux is 50.6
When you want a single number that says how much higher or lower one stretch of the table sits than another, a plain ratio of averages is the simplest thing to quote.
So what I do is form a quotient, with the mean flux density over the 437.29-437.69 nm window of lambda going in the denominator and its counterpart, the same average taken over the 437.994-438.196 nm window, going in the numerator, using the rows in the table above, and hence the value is 0.99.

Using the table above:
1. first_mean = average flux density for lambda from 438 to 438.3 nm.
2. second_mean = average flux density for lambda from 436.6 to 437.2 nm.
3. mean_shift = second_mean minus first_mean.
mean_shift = 5.3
